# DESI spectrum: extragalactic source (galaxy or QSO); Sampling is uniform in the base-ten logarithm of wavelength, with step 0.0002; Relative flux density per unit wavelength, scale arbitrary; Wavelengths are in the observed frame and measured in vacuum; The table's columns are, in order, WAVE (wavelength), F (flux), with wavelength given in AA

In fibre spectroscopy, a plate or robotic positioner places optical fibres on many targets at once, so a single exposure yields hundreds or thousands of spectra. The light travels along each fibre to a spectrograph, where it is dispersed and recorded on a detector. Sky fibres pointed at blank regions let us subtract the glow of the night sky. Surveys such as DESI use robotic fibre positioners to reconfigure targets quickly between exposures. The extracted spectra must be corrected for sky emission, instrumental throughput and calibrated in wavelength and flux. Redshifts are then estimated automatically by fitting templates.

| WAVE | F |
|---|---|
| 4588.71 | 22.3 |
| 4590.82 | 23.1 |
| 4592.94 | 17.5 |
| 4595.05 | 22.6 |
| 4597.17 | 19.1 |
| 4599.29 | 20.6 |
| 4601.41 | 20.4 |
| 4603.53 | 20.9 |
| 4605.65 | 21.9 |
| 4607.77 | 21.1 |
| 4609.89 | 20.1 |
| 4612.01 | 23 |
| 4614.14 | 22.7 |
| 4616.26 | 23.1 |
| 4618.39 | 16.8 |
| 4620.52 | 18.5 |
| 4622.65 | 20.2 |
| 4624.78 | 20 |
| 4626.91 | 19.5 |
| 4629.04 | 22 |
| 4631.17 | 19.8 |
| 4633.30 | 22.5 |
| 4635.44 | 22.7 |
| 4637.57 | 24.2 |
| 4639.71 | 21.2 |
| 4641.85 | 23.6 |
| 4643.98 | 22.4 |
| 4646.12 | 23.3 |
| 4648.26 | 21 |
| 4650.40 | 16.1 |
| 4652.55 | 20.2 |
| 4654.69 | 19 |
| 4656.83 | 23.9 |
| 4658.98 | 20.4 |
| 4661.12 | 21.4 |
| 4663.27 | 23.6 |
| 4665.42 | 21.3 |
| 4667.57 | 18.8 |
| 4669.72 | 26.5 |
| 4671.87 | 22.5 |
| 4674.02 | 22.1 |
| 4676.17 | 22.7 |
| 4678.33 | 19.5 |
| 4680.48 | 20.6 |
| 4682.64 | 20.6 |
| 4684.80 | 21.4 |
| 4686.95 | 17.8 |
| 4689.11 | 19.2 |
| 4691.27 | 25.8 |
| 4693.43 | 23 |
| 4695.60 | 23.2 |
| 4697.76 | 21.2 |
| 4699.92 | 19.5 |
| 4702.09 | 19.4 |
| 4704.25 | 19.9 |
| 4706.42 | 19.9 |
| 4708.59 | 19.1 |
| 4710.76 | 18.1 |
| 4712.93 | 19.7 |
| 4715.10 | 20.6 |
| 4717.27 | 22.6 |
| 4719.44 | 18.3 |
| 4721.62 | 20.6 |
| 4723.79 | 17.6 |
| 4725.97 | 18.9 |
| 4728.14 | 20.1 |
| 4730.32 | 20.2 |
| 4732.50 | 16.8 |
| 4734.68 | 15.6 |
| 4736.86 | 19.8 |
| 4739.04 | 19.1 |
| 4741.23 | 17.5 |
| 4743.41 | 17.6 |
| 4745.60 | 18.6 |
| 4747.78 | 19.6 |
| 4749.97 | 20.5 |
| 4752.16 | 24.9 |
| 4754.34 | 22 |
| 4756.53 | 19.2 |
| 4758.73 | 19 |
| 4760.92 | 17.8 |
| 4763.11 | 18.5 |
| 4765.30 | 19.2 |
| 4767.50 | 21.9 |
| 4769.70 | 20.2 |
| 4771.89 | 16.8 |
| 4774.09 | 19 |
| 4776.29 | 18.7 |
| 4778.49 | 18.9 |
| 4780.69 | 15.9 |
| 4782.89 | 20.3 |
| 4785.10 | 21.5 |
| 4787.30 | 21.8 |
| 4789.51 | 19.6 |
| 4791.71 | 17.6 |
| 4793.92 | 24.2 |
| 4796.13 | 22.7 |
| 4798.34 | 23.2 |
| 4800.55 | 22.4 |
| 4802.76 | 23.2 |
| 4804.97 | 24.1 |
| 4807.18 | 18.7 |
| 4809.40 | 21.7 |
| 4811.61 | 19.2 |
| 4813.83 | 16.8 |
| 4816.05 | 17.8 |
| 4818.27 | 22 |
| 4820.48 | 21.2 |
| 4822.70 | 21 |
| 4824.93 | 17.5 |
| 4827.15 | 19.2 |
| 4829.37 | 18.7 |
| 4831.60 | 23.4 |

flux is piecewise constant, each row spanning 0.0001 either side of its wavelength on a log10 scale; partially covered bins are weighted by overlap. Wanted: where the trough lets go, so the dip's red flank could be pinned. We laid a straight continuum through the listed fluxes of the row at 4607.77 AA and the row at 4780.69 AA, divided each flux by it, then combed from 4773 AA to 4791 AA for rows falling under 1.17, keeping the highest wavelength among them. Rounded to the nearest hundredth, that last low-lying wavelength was 4780.69 AA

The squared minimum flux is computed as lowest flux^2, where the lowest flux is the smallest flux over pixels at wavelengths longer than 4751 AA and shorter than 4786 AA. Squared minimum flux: 253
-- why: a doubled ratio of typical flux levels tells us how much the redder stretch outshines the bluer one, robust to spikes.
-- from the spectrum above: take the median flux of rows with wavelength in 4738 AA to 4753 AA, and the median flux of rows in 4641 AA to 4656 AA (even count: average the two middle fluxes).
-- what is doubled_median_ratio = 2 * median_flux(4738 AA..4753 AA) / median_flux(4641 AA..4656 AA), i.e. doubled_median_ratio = 1.8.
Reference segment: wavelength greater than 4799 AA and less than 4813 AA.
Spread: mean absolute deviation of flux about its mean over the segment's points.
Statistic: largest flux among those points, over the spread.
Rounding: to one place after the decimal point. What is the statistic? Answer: 13.9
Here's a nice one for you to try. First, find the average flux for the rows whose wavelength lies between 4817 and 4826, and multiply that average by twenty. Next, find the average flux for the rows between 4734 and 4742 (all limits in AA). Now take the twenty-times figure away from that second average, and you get -390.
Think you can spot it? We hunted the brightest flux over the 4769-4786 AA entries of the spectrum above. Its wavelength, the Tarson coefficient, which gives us 4785.10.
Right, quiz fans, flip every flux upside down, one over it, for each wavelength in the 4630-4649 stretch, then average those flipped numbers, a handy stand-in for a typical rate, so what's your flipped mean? 0.045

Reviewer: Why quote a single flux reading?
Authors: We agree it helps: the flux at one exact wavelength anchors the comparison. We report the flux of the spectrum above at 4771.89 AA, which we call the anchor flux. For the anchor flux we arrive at 16.8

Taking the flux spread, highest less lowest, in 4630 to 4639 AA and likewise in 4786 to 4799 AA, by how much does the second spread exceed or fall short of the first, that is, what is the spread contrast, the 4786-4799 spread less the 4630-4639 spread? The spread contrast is 2.2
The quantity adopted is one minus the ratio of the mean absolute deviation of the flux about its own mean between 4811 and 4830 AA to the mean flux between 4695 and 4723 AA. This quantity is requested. 0.93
